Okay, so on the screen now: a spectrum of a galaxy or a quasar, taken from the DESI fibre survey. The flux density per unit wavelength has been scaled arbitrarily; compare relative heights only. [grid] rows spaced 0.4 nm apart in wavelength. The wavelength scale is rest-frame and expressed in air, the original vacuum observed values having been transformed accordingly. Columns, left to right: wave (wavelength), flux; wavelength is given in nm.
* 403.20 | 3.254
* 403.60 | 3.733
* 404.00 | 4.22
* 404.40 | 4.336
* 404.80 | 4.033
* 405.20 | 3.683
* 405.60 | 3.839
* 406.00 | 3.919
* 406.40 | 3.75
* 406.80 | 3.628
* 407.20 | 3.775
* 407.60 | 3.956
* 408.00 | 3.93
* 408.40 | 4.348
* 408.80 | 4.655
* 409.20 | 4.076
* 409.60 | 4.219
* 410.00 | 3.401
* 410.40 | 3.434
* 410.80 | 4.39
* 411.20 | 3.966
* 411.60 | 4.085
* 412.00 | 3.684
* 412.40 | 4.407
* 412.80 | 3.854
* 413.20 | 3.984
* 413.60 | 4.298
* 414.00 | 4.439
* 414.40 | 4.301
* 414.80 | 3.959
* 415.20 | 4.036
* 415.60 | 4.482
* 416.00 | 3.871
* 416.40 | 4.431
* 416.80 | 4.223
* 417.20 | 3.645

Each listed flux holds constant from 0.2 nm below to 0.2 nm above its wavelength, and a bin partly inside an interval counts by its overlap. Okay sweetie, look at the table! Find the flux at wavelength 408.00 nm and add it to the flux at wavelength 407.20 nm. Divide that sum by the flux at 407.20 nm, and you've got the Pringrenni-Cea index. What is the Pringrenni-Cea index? 2.04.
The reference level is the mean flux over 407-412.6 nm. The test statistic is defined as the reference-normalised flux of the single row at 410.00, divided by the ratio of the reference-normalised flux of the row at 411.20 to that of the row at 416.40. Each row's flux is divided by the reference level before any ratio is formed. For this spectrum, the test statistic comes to 0.94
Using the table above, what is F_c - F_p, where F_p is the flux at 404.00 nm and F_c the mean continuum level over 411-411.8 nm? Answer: -0.2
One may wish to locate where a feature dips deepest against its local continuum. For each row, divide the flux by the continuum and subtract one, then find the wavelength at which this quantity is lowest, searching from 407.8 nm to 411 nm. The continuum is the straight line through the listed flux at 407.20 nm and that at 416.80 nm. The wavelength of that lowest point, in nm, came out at 410.00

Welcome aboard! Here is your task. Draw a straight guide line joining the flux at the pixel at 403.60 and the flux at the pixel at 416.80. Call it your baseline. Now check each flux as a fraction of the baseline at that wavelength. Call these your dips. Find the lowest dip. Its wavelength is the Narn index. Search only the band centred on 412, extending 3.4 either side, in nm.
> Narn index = 410.00 nm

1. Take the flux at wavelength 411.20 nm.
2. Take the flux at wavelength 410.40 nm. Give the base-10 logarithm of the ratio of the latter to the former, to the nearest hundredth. -0.06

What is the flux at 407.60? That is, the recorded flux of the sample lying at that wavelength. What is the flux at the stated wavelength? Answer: 3.956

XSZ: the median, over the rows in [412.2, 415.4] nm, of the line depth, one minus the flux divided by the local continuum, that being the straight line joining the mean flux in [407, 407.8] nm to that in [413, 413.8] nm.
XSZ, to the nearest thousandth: 0.004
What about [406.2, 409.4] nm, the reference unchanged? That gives -0.015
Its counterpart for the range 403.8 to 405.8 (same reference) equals -0.077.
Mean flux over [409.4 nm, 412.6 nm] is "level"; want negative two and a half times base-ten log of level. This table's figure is -1.49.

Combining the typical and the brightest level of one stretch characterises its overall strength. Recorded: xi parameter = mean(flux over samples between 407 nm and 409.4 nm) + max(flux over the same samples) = 8.8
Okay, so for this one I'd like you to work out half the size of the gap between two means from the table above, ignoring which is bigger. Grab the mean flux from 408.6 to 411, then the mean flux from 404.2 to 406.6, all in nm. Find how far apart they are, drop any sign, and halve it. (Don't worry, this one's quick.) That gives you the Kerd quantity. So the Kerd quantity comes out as 0.051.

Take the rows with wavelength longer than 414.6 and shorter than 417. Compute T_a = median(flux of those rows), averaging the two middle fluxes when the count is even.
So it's 4.1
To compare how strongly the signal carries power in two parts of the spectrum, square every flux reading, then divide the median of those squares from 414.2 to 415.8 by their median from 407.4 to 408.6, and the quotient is 1.11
